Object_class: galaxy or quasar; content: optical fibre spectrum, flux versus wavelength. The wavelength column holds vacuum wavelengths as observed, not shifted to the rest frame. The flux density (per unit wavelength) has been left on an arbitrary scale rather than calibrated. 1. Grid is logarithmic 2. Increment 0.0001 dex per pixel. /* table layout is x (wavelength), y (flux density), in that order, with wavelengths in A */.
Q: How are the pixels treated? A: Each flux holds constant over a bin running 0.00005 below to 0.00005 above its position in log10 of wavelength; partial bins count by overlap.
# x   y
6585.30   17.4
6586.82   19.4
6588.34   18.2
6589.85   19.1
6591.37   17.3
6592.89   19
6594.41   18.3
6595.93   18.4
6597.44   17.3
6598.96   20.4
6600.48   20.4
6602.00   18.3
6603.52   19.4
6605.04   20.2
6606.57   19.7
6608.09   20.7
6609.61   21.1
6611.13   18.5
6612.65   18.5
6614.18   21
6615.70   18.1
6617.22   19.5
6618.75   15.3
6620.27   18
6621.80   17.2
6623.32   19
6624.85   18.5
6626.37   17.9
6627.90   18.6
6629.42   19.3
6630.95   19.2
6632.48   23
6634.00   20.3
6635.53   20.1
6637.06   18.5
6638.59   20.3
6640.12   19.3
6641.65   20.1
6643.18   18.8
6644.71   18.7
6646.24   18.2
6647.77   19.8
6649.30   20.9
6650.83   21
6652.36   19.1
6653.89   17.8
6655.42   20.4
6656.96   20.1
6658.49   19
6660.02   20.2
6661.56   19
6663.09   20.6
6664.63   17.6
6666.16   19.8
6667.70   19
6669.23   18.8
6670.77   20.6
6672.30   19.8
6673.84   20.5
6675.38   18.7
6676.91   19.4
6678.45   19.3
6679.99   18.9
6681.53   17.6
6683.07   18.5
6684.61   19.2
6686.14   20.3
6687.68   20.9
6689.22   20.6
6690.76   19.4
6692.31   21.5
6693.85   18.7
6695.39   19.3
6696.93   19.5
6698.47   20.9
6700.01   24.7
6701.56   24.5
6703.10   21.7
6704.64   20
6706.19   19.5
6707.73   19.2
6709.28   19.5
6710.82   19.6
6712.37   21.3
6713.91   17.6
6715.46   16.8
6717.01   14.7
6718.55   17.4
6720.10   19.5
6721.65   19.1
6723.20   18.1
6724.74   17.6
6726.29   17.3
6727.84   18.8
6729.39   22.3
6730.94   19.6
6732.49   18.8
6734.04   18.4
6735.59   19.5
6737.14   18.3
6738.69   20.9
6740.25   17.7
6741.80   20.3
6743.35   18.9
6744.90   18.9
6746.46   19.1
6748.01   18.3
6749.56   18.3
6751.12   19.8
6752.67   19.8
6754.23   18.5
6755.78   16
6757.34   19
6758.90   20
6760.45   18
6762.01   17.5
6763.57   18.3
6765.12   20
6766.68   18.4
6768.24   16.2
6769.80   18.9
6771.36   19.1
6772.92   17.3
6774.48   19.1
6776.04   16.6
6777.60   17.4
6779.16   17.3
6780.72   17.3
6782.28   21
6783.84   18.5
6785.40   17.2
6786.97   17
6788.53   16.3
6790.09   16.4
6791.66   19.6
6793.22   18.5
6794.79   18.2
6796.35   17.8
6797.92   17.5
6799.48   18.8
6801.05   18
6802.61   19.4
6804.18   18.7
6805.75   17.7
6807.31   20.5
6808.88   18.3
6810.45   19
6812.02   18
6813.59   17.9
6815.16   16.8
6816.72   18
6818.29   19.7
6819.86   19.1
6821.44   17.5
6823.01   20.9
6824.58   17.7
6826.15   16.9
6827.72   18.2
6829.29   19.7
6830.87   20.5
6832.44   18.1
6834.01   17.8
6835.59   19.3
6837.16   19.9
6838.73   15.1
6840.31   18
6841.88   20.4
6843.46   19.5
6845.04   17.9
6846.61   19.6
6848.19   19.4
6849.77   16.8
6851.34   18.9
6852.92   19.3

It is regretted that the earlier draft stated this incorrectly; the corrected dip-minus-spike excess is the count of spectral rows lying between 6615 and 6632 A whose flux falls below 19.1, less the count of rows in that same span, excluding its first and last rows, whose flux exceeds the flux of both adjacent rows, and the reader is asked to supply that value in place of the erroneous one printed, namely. 4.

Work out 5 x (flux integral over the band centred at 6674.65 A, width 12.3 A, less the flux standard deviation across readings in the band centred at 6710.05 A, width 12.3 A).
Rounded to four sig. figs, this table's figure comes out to 1192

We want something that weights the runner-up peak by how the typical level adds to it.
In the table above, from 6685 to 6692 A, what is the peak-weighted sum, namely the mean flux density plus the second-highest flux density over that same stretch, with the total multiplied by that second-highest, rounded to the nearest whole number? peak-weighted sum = 843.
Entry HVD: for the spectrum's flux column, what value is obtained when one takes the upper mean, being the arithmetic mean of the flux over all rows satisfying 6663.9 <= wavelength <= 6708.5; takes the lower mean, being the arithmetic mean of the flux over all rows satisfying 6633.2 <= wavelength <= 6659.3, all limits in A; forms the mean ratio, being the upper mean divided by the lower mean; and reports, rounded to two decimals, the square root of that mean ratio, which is 1.01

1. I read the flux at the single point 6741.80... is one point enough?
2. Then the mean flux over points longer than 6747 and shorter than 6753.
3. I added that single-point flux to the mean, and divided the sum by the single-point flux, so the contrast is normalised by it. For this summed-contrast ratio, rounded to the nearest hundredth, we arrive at 1.94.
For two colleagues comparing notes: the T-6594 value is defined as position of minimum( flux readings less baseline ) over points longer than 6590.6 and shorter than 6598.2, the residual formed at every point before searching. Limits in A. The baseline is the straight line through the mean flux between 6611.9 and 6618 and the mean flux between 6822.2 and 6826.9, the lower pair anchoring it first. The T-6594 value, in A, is 6591.37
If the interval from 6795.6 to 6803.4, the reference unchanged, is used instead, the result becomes 6797.92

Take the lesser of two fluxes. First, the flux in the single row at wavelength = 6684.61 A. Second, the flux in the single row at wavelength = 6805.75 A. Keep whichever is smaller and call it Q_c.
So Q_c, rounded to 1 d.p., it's 17.7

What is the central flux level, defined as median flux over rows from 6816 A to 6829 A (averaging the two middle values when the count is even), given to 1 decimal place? 18.1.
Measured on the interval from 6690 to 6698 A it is 19.4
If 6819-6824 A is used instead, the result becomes 19.1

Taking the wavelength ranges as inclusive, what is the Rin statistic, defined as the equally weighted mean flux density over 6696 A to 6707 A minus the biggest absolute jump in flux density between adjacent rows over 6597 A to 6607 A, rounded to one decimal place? 18.4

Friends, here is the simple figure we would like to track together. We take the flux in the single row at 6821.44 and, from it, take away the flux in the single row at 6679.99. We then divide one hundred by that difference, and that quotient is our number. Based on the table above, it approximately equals -71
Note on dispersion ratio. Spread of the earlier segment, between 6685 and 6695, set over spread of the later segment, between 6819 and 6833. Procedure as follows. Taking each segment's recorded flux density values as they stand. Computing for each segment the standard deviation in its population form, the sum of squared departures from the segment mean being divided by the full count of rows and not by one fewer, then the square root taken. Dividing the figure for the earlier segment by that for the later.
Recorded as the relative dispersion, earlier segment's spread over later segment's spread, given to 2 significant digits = 0.71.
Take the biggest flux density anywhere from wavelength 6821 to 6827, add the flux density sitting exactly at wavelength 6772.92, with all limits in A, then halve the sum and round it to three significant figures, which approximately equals 19.1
